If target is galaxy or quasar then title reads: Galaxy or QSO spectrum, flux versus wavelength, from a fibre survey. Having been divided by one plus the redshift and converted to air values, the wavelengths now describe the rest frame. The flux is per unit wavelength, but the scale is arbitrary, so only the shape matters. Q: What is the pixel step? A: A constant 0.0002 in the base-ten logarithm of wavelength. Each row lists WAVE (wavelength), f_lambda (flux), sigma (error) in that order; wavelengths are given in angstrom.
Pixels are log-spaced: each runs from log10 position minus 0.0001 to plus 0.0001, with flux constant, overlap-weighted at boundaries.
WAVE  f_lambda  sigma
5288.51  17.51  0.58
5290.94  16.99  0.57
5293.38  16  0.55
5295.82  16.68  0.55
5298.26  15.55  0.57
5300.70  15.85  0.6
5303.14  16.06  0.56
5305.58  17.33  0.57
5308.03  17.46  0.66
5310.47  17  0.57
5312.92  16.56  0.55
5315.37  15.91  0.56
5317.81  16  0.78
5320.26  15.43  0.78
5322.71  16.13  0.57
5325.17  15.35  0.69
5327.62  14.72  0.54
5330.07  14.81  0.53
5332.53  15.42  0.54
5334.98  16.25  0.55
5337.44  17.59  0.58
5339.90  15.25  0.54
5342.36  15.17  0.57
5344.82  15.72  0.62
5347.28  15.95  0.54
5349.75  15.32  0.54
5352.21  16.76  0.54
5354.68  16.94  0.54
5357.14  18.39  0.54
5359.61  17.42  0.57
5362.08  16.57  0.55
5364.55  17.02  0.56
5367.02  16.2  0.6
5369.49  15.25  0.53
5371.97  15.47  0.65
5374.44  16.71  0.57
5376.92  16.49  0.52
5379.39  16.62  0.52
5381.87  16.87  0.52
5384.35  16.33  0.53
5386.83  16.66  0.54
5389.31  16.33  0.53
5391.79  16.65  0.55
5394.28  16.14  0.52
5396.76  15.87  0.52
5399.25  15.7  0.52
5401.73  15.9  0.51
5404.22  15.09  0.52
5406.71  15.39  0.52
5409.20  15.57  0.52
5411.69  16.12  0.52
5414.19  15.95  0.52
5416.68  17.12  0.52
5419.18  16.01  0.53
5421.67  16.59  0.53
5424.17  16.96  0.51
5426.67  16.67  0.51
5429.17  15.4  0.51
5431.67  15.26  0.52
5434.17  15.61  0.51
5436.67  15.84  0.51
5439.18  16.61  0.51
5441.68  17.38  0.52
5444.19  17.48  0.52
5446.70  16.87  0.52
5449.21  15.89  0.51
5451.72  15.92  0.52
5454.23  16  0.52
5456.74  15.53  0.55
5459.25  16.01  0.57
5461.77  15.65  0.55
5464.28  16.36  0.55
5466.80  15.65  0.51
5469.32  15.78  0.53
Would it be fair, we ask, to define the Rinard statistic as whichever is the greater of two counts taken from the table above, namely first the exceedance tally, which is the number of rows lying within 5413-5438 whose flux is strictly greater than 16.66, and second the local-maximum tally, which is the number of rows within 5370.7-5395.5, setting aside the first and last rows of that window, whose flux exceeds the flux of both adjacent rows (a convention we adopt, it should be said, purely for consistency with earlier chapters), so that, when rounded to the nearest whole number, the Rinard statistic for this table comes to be 4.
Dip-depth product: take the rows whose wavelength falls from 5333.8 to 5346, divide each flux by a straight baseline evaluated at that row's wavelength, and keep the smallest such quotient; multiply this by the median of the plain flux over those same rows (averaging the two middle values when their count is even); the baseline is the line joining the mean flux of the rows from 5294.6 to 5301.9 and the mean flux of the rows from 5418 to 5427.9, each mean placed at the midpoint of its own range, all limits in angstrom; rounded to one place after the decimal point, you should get 14.7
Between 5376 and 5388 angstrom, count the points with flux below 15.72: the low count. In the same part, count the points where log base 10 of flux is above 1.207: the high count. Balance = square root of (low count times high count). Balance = 0.0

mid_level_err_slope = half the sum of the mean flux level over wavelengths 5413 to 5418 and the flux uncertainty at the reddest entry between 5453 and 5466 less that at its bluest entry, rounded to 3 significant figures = 8.28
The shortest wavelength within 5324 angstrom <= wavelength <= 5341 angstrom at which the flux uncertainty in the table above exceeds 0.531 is 5325.17 angstrom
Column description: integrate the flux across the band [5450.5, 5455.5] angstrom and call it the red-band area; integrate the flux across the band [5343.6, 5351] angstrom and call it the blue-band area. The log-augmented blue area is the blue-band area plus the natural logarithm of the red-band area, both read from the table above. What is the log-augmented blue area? 120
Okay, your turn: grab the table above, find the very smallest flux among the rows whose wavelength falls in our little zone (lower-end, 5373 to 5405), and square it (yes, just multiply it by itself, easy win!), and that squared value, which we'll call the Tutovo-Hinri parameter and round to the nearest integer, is 228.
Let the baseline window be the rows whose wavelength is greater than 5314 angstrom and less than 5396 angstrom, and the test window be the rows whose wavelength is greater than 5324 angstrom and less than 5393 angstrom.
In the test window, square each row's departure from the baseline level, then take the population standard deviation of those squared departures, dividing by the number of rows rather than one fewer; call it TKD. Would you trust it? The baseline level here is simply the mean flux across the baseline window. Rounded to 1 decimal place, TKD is 1.0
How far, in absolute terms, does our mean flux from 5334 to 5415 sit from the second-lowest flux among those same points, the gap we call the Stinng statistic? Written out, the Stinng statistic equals 1.06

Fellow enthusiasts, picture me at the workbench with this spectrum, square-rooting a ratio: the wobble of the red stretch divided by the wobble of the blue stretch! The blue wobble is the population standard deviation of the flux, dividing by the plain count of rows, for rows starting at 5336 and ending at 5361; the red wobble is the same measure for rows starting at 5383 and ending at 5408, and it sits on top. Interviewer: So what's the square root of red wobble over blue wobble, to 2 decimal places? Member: 0.68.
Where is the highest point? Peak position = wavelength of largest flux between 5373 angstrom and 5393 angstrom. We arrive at 5381.87 angstrom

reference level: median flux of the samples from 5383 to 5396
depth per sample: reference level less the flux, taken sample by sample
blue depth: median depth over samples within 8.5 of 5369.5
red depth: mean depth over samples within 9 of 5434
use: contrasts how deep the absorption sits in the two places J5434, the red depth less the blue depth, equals 0.4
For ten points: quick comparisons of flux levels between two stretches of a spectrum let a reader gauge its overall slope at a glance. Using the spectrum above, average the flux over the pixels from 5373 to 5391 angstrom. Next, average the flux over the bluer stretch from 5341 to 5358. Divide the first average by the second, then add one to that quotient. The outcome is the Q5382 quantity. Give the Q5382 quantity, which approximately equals 2.02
